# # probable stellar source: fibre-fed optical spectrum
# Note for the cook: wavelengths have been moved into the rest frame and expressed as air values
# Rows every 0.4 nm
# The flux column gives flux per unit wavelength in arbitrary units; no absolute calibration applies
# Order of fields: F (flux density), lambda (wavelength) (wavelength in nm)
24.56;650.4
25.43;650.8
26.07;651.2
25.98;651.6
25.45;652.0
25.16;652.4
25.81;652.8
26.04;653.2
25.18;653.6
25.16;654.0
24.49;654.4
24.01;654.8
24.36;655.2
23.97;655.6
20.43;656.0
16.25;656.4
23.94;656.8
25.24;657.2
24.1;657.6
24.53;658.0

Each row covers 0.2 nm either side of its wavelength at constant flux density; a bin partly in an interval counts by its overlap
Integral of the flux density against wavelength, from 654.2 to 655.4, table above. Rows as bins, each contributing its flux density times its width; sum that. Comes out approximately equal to 29.1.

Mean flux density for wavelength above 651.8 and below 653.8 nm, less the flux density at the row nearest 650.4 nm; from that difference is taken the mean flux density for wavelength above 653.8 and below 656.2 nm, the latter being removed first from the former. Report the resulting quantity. -23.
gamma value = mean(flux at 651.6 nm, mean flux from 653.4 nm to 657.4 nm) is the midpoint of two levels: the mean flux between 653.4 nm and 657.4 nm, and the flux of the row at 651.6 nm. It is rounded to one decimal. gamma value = 24.6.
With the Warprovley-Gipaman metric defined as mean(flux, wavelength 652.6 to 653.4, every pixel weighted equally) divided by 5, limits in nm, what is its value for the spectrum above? 5.2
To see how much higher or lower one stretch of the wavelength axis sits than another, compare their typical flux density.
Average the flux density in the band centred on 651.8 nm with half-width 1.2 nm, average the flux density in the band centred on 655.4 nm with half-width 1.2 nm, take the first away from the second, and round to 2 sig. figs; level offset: -3.4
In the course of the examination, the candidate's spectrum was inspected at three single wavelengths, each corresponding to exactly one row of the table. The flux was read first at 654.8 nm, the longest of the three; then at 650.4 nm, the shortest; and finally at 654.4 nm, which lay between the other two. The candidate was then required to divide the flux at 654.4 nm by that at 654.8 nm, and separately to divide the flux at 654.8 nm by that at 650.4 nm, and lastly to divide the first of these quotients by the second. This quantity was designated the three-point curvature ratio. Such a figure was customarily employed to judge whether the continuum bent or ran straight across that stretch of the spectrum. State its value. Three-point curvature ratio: 1.043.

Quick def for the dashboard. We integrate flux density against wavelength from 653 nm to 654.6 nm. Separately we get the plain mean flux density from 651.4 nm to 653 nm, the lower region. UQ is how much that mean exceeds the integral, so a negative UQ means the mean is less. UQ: -14.7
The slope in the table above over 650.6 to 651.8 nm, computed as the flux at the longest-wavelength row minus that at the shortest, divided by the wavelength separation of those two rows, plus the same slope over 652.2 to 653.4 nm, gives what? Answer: 2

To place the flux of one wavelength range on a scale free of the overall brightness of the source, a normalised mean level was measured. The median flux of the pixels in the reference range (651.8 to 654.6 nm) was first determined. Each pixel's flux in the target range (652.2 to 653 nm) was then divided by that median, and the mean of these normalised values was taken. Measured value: 1.01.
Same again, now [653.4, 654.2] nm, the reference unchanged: 1.00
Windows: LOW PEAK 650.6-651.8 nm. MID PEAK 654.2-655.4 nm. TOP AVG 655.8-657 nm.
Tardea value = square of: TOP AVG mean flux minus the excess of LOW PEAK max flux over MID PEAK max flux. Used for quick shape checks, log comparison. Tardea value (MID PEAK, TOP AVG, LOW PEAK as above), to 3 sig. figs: 347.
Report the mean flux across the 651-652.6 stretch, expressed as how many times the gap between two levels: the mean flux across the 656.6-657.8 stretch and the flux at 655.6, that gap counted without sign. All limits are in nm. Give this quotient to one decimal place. 56.2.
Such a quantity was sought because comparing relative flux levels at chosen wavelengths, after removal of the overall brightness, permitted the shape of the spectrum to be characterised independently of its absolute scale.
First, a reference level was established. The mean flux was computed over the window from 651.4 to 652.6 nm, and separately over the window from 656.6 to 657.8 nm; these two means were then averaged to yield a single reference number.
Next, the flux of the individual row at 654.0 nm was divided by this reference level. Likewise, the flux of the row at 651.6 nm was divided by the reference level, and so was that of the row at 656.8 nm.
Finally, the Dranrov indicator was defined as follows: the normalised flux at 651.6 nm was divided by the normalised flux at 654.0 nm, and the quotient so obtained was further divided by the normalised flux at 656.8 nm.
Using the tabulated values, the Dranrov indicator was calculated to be 1.08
